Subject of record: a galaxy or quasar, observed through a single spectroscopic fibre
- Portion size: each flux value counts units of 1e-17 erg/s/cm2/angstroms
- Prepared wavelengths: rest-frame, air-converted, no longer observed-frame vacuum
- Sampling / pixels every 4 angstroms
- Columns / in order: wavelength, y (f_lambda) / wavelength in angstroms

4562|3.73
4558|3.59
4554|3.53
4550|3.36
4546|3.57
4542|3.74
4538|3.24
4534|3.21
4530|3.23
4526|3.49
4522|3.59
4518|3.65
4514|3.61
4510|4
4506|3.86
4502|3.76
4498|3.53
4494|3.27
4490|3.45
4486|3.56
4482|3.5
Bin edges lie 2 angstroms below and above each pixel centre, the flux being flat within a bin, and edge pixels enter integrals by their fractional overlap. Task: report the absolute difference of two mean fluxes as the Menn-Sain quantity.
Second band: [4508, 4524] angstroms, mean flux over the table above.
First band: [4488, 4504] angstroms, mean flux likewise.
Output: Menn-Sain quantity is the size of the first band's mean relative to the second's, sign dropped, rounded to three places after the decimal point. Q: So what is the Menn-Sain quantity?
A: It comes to 0.210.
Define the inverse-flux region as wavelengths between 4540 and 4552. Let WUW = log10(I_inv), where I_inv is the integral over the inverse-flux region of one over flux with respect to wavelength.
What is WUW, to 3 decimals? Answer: 0.529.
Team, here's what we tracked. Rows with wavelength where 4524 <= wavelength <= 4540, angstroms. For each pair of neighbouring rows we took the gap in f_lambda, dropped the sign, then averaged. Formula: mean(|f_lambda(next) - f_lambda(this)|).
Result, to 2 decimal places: 0.10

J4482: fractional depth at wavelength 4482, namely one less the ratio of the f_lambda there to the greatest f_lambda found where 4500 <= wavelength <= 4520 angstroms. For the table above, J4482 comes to 0.125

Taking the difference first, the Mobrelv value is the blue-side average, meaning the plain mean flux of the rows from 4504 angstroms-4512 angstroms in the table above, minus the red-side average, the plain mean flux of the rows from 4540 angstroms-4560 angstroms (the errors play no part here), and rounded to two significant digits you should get 0.37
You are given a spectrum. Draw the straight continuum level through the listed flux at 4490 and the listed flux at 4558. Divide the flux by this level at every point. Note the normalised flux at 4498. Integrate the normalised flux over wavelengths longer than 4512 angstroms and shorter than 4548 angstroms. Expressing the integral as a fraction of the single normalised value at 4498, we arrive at 35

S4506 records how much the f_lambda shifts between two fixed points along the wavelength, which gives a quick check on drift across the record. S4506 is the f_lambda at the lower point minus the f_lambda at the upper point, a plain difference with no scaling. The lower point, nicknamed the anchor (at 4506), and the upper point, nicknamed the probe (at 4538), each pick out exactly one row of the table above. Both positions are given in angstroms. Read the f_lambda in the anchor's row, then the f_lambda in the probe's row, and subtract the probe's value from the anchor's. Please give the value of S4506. 0.6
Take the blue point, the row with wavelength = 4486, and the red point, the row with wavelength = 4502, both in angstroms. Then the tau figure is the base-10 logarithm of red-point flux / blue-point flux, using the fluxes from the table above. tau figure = 0.02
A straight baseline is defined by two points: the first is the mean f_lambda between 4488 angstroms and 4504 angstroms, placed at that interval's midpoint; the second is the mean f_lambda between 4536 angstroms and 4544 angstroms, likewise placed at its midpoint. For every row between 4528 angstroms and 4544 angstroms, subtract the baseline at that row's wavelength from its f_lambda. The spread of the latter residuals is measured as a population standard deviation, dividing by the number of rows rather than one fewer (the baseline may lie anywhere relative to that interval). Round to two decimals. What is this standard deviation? 0.22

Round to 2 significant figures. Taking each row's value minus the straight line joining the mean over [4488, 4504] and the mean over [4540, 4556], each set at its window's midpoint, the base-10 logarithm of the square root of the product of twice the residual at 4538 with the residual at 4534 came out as -0.35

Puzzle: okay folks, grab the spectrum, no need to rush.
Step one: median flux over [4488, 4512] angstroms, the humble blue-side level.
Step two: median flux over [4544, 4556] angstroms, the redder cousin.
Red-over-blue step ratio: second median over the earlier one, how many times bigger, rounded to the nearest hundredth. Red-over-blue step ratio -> 0.97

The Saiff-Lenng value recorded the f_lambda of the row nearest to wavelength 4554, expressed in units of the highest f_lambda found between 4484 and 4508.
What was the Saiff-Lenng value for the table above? 0.91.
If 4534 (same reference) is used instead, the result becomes 0.83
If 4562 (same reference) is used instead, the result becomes 0.97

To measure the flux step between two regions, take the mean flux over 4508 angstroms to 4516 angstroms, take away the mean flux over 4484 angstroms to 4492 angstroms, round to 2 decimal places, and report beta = 0.30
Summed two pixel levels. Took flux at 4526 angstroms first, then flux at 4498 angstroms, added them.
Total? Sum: 7.02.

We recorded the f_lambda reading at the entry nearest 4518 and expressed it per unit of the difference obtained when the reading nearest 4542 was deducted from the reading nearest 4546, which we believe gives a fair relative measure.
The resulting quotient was -21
